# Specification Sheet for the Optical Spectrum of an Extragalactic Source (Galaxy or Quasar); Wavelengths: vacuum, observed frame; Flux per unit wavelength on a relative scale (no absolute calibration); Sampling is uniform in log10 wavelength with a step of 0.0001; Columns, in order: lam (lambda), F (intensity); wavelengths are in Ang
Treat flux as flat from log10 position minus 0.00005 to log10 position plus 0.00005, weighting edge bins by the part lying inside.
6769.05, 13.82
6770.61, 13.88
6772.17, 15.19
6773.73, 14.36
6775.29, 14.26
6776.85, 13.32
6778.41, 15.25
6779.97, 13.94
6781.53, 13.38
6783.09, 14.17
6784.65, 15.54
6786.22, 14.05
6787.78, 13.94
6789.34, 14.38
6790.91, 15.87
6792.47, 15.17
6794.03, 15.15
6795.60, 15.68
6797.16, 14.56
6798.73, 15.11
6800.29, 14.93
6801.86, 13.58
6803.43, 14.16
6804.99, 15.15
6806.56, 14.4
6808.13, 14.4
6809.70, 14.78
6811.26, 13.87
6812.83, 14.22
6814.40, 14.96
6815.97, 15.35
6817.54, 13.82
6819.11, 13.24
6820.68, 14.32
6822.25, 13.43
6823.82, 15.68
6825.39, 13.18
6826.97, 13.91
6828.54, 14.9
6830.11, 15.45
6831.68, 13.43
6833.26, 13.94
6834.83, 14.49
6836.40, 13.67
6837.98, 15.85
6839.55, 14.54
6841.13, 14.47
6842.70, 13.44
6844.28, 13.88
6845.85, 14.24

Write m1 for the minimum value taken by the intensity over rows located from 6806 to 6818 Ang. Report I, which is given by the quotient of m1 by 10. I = 1.38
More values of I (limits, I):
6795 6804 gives 1.36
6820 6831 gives 1.32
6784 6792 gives 1.39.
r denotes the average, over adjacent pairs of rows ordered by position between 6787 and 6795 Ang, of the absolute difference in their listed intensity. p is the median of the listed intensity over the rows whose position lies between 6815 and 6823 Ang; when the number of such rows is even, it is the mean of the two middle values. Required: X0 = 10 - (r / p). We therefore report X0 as 9.95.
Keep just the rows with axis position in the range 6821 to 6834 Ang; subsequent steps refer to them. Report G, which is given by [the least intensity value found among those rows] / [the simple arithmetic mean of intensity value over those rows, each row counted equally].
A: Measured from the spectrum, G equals 0.926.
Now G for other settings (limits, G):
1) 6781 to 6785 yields 0.932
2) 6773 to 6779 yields 0.932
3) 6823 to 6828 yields 0.924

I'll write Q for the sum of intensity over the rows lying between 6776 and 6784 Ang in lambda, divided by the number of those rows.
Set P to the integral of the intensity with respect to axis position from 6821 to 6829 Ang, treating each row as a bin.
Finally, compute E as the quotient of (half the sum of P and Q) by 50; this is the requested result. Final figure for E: 1.28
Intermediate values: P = 114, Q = 14.0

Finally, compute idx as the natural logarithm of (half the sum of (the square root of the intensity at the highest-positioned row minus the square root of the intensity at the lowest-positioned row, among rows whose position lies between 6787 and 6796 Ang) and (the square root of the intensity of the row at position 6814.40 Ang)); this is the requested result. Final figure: 0.72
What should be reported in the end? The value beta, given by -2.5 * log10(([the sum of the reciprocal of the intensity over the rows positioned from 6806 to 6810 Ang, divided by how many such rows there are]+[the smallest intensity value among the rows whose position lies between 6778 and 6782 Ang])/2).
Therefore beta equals -2.07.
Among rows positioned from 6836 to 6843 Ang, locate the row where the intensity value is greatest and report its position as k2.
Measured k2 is 6837.98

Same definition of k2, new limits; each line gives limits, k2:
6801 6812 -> 6804.99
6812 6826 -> 6823.82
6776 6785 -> 6784.65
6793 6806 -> 6795.60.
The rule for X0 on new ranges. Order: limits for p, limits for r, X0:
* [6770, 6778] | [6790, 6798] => 9.96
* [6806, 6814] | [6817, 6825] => 9.92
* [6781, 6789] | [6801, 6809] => 9.96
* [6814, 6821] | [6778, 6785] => 9.93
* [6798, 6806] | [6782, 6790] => 9.94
